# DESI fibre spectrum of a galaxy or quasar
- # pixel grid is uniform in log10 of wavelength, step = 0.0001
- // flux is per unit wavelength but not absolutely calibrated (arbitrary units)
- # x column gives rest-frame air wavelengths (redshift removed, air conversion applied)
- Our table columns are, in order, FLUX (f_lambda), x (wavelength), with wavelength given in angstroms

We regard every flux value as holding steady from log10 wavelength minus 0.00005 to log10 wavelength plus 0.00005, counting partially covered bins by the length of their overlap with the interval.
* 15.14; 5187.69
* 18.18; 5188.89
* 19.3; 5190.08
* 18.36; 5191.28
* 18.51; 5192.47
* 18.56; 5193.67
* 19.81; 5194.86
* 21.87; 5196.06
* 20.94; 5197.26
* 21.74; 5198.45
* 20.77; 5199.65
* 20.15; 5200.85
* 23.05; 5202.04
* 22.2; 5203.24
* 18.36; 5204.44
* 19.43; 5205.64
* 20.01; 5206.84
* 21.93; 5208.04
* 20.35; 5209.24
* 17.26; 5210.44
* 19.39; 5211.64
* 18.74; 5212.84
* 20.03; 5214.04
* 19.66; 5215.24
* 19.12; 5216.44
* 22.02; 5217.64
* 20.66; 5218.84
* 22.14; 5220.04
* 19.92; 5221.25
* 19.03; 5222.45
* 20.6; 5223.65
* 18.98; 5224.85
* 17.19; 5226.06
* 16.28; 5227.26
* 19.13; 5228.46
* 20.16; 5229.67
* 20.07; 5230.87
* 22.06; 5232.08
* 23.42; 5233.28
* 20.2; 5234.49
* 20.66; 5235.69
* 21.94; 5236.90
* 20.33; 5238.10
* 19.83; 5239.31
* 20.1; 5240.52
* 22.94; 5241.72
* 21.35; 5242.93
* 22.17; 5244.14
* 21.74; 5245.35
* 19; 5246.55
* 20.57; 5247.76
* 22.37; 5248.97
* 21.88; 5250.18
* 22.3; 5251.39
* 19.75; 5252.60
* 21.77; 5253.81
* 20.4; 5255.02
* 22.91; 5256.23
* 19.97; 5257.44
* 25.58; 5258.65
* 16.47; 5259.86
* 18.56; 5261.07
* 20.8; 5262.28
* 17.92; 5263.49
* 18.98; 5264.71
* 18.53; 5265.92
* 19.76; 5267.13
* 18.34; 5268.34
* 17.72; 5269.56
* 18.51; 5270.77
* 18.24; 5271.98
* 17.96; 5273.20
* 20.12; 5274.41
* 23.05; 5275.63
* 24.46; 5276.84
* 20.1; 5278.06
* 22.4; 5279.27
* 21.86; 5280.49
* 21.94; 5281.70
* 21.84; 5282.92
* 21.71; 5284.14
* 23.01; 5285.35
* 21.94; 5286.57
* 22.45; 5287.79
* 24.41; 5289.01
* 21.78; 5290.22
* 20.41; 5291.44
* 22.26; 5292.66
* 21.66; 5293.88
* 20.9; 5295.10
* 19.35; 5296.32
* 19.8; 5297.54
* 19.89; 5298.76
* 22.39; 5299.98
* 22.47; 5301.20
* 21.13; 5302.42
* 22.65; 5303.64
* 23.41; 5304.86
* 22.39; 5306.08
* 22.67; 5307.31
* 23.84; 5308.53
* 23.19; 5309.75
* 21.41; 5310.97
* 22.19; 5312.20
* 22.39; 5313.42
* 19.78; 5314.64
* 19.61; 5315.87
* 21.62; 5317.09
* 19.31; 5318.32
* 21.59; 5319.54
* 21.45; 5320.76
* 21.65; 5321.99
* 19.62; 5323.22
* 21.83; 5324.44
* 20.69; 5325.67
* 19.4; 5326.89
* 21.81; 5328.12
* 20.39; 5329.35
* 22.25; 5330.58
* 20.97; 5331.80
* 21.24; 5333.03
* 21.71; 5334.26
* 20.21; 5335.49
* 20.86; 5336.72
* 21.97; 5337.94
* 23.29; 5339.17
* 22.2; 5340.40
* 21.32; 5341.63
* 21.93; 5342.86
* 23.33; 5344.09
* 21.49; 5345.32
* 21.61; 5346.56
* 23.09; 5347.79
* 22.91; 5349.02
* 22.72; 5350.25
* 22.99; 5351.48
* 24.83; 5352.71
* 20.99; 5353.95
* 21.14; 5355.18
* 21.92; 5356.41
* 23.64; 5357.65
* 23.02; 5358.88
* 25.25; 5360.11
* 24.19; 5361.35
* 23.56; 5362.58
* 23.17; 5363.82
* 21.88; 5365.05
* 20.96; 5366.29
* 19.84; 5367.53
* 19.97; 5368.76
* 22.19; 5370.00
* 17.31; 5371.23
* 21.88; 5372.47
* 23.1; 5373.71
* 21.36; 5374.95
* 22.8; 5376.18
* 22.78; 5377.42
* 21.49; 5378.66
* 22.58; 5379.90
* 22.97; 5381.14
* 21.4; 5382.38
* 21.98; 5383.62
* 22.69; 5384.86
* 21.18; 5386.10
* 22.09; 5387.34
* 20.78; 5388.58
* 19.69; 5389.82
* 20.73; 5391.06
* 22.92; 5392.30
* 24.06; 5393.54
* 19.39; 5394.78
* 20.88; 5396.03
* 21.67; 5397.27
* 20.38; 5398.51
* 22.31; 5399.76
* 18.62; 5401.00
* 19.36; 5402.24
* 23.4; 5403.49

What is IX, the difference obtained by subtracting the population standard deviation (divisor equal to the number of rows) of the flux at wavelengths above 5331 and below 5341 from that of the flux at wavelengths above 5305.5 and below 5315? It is 0.3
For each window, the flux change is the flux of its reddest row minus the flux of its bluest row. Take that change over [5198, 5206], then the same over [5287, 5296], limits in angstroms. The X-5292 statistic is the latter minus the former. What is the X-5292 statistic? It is 1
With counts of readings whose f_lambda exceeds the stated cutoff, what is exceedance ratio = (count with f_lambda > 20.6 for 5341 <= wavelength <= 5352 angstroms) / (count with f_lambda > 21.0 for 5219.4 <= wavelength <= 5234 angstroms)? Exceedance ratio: 3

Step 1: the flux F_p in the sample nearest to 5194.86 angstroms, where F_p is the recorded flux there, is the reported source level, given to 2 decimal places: 19.81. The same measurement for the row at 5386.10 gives 21.18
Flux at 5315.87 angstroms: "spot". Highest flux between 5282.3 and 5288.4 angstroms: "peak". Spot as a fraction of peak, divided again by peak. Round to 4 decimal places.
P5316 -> 0.0370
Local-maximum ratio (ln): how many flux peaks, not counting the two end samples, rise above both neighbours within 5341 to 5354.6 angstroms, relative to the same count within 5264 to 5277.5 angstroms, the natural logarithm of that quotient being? 0.41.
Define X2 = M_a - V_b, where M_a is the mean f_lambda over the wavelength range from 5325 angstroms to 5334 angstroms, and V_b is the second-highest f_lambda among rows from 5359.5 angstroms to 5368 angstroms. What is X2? -3.2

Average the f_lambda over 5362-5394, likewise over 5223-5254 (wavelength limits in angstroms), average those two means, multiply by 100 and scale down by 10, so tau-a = 212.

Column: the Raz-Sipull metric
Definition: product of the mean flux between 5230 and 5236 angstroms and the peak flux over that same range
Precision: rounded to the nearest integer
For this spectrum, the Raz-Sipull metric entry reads 498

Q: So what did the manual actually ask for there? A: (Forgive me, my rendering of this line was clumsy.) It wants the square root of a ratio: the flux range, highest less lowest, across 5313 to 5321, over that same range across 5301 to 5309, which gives 1.07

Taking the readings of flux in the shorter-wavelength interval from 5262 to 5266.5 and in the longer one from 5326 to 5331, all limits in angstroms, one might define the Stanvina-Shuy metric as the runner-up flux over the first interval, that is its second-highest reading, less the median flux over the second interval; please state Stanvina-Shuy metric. -2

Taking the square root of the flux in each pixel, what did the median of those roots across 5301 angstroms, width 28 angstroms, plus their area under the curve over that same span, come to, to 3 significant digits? 136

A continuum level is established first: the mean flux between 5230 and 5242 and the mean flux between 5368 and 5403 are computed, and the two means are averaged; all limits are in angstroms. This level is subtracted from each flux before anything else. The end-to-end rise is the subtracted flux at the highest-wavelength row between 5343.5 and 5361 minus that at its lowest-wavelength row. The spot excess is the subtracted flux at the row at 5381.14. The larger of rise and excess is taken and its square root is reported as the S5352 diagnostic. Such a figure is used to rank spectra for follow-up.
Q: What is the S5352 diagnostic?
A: 1.39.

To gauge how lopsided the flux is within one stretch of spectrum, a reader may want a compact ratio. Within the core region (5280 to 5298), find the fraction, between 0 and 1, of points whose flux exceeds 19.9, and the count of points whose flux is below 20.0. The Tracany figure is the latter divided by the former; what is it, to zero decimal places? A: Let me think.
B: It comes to 2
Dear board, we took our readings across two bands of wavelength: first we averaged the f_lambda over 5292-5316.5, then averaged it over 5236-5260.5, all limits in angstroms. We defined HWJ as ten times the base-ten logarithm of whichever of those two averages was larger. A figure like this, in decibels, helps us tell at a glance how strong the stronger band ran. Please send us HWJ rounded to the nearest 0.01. 13.36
